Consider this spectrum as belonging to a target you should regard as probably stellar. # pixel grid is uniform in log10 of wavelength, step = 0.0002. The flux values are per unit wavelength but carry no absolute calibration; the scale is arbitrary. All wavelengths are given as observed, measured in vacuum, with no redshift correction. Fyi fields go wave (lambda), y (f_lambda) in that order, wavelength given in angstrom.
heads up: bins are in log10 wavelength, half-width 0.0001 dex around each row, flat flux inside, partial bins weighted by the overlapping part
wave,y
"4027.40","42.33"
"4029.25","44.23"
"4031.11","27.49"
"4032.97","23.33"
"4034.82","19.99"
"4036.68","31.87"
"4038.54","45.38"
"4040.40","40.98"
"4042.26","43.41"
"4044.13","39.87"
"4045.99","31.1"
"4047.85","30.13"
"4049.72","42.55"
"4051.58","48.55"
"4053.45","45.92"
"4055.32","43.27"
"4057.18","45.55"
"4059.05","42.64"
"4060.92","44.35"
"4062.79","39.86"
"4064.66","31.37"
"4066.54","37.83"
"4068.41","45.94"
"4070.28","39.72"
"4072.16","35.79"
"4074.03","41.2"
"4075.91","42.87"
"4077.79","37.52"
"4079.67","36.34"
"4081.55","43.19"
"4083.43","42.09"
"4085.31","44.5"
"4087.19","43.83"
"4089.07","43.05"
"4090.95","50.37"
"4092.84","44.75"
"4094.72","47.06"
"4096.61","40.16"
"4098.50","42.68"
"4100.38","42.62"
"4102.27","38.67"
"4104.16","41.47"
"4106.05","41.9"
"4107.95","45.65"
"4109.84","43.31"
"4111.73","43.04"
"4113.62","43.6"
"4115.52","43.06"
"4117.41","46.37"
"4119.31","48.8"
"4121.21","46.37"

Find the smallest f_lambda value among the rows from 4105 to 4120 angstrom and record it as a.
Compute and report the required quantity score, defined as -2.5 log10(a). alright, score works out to -4.1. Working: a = 41.9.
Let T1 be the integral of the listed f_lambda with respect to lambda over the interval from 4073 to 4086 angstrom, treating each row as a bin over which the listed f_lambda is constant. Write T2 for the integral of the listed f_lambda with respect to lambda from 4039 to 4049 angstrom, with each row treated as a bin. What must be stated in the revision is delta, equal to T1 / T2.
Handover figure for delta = 1.42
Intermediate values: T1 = 533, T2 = 376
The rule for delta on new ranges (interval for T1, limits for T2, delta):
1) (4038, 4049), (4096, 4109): 0.77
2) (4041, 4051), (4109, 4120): 0.77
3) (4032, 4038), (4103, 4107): 0.96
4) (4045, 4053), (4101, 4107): 1.26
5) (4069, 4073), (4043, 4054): 0.35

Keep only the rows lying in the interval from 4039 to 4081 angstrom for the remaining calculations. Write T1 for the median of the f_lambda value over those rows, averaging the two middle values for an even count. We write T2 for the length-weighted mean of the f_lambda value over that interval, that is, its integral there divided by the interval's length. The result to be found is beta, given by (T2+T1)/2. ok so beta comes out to 41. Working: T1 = 41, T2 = 40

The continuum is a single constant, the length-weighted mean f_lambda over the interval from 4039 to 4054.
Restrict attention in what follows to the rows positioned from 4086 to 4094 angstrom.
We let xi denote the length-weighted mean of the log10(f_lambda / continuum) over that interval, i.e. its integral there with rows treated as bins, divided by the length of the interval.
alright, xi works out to 0.05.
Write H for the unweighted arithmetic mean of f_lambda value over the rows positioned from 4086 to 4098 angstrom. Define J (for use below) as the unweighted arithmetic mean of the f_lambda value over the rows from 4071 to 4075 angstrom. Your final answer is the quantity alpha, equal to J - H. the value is -6.4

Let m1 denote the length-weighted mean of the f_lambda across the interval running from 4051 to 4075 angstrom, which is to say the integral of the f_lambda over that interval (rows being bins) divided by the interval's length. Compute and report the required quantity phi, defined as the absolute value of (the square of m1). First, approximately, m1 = 41.6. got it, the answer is 1729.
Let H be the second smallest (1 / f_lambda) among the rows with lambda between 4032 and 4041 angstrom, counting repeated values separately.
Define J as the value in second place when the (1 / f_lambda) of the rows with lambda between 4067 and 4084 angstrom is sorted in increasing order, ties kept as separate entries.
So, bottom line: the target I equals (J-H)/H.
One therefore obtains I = -0.051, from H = 0.0244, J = 0.0232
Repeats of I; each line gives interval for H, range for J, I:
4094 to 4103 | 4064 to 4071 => 0.075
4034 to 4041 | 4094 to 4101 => -0.040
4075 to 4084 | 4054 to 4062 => -0.033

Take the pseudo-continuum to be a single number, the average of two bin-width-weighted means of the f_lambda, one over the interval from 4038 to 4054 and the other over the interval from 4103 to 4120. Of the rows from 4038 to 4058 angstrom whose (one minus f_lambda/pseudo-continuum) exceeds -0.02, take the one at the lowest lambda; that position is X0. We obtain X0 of 4040.40 angstrom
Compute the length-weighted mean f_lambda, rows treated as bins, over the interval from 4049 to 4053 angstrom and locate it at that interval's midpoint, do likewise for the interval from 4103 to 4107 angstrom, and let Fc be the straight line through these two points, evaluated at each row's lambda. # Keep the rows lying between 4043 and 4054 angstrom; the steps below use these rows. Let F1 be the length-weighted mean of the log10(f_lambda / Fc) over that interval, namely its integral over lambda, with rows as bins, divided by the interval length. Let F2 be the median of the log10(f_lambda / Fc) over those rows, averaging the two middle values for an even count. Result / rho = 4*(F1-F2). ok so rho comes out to -0.09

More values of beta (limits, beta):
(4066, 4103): 42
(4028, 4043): 36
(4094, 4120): 43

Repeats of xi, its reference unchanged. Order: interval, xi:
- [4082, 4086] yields 0.03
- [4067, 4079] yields 0.00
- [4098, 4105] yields 0.01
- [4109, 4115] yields 0.03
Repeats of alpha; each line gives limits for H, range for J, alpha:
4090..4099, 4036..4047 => -6.2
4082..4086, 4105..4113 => 0.2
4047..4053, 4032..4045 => -5.4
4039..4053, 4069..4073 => -1.8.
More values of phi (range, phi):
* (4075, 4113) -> 1829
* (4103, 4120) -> 1935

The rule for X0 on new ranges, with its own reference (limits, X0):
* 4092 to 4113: 4096.61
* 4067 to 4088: 4070.28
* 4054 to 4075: 4059.05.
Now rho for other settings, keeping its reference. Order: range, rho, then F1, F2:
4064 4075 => 0.00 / -0.06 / -0.059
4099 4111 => 0.01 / 0.01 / 0.007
